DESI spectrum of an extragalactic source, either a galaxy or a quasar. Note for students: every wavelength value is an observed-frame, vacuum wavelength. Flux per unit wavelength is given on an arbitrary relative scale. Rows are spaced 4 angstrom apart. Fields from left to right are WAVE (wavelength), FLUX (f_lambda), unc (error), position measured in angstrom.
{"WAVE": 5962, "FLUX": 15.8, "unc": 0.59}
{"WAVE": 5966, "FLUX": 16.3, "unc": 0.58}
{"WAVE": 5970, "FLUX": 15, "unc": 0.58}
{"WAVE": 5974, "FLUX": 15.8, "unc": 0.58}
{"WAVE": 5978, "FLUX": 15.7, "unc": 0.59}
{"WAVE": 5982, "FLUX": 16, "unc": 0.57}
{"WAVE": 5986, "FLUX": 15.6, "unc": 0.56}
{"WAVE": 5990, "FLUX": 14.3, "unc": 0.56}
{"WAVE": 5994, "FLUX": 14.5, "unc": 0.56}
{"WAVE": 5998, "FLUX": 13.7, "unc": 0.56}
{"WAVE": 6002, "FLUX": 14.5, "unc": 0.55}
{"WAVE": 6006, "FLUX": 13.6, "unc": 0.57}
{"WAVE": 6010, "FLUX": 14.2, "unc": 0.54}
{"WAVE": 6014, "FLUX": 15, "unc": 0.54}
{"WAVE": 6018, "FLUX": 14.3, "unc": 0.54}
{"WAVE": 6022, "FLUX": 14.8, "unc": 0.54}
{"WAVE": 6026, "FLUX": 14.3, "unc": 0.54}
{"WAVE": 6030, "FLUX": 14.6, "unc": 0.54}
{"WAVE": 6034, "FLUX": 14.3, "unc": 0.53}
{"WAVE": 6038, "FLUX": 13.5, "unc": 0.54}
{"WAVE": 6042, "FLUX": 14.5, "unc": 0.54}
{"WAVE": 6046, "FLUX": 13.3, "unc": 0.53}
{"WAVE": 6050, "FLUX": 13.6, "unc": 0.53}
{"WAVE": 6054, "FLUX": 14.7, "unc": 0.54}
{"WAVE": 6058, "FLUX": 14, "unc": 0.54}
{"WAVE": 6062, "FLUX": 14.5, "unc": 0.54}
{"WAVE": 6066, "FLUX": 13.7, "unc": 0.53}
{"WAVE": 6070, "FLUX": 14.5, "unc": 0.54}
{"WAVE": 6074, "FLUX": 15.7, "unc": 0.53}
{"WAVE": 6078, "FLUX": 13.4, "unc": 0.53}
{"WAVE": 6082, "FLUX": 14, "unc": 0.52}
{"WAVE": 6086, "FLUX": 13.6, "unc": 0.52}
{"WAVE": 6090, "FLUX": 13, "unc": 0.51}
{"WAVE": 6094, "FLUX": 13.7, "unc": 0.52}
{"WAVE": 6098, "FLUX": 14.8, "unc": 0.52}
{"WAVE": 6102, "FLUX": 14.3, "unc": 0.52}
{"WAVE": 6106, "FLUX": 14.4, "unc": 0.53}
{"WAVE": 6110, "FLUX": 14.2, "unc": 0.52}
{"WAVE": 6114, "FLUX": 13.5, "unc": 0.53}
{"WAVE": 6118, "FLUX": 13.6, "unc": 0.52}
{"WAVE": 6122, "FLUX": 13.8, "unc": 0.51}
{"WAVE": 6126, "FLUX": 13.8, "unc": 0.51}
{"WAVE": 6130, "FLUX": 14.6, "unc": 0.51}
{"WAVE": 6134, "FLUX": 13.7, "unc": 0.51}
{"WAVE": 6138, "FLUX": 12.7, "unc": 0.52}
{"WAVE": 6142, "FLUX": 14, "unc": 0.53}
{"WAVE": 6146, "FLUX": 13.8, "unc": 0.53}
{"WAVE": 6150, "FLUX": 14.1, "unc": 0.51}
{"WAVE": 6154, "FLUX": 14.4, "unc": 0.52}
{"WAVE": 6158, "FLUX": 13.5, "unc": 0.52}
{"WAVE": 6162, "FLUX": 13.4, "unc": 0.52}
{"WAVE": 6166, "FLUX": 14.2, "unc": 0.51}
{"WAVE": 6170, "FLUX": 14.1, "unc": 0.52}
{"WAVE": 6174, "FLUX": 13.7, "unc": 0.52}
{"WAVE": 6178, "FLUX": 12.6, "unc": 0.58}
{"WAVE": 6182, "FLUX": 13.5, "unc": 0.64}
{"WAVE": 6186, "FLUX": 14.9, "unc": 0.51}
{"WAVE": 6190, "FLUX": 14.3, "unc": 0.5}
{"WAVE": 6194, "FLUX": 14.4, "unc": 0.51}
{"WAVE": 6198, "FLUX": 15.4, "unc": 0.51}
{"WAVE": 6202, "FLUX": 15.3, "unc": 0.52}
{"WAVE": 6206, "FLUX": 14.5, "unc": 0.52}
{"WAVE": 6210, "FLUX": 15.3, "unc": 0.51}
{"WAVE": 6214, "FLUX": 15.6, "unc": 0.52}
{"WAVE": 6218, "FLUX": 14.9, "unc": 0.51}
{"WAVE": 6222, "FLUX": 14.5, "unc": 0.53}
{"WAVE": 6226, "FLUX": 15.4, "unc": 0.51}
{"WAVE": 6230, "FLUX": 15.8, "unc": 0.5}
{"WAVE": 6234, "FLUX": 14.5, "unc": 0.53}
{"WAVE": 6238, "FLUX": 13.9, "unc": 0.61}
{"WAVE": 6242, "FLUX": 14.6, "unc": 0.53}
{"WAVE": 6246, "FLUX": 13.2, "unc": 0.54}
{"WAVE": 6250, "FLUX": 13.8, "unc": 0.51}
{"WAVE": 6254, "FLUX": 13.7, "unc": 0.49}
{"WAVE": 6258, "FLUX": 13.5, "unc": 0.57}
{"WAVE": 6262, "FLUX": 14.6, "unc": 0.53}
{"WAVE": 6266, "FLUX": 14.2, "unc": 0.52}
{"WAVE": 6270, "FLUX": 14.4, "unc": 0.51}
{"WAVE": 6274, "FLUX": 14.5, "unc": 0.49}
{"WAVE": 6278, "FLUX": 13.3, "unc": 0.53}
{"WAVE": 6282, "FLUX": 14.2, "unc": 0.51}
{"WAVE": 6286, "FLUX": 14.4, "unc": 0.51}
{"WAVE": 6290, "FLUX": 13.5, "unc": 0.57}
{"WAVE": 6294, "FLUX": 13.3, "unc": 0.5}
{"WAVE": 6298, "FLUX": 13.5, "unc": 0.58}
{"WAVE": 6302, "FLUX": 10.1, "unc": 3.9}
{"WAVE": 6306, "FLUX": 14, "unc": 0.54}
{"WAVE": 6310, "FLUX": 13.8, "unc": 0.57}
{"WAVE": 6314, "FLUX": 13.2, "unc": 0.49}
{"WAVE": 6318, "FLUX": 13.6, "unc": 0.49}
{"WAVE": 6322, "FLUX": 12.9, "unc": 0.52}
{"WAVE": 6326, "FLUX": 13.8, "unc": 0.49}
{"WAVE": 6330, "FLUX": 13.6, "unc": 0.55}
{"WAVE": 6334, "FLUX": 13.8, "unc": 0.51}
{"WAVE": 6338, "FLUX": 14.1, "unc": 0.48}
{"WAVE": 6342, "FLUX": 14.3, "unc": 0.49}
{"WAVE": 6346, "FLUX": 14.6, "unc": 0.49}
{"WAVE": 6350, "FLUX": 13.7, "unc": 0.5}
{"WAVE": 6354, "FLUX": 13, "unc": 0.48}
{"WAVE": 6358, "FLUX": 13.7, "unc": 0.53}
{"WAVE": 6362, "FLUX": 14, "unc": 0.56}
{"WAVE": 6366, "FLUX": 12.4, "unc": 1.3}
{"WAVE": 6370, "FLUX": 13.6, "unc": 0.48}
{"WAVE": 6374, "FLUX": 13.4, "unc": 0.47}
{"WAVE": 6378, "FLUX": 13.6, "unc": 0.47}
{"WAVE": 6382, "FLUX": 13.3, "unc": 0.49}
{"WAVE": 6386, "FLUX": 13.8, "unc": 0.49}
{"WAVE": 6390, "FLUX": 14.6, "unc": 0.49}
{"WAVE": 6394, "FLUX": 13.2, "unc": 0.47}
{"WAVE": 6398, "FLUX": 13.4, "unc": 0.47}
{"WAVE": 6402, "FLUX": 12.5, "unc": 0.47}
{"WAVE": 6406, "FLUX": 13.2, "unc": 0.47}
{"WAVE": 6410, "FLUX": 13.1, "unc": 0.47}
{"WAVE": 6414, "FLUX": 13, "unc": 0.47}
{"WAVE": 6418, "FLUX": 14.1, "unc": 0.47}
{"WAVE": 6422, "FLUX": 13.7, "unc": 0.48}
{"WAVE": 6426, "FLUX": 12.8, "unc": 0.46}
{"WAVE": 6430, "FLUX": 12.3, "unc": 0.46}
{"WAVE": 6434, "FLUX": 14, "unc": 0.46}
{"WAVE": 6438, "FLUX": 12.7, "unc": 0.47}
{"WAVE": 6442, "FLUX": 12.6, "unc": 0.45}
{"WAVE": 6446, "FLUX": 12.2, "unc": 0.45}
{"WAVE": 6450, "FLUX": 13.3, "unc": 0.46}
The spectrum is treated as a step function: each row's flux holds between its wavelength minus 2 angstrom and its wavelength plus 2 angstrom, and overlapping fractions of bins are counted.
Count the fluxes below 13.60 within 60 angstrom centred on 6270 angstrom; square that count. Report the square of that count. 36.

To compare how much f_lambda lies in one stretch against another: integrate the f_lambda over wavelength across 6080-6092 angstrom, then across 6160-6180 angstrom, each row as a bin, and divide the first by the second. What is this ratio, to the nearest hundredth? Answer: 0.60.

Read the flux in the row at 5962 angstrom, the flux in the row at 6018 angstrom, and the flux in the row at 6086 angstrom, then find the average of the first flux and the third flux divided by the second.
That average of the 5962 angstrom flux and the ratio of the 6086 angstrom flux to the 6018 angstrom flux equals 8.38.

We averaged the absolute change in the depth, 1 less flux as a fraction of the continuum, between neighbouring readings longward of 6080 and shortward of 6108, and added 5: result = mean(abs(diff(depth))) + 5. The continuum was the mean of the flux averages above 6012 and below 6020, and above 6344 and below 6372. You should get 5.04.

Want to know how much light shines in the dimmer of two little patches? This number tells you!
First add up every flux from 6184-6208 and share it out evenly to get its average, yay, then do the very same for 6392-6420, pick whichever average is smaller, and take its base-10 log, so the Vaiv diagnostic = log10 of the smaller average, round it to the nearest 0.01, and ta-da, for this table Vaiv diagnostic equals 1.12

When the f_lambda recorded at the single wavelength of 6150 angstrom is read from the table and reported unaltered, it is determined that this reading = 14.1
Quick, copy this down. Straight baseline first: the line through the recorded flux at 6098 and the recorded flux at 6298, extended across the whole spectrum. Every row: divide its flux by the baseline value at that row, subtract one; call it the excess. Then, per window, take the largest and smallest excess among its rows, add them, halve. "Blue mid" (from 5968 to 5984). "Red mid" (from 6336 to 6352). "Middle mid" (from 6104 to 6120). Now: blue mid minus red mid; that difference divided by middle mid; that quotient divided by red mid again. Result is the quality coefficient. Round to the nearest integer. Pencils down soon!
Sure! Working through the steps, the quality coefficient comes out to 21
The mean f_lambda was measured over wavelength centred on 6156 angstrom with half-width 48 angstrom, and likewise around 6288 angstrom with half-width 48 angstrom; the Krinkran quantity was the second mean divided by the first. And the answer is 0.976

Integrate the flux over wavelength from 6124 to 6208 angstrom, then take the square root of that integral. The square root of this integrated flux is 34.3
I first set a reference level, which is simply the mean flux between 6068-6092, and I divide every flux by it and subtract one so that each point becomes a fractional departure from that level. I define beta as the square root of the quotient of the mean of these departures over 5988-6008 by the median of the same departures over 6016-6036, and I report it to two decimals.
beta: 0.57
